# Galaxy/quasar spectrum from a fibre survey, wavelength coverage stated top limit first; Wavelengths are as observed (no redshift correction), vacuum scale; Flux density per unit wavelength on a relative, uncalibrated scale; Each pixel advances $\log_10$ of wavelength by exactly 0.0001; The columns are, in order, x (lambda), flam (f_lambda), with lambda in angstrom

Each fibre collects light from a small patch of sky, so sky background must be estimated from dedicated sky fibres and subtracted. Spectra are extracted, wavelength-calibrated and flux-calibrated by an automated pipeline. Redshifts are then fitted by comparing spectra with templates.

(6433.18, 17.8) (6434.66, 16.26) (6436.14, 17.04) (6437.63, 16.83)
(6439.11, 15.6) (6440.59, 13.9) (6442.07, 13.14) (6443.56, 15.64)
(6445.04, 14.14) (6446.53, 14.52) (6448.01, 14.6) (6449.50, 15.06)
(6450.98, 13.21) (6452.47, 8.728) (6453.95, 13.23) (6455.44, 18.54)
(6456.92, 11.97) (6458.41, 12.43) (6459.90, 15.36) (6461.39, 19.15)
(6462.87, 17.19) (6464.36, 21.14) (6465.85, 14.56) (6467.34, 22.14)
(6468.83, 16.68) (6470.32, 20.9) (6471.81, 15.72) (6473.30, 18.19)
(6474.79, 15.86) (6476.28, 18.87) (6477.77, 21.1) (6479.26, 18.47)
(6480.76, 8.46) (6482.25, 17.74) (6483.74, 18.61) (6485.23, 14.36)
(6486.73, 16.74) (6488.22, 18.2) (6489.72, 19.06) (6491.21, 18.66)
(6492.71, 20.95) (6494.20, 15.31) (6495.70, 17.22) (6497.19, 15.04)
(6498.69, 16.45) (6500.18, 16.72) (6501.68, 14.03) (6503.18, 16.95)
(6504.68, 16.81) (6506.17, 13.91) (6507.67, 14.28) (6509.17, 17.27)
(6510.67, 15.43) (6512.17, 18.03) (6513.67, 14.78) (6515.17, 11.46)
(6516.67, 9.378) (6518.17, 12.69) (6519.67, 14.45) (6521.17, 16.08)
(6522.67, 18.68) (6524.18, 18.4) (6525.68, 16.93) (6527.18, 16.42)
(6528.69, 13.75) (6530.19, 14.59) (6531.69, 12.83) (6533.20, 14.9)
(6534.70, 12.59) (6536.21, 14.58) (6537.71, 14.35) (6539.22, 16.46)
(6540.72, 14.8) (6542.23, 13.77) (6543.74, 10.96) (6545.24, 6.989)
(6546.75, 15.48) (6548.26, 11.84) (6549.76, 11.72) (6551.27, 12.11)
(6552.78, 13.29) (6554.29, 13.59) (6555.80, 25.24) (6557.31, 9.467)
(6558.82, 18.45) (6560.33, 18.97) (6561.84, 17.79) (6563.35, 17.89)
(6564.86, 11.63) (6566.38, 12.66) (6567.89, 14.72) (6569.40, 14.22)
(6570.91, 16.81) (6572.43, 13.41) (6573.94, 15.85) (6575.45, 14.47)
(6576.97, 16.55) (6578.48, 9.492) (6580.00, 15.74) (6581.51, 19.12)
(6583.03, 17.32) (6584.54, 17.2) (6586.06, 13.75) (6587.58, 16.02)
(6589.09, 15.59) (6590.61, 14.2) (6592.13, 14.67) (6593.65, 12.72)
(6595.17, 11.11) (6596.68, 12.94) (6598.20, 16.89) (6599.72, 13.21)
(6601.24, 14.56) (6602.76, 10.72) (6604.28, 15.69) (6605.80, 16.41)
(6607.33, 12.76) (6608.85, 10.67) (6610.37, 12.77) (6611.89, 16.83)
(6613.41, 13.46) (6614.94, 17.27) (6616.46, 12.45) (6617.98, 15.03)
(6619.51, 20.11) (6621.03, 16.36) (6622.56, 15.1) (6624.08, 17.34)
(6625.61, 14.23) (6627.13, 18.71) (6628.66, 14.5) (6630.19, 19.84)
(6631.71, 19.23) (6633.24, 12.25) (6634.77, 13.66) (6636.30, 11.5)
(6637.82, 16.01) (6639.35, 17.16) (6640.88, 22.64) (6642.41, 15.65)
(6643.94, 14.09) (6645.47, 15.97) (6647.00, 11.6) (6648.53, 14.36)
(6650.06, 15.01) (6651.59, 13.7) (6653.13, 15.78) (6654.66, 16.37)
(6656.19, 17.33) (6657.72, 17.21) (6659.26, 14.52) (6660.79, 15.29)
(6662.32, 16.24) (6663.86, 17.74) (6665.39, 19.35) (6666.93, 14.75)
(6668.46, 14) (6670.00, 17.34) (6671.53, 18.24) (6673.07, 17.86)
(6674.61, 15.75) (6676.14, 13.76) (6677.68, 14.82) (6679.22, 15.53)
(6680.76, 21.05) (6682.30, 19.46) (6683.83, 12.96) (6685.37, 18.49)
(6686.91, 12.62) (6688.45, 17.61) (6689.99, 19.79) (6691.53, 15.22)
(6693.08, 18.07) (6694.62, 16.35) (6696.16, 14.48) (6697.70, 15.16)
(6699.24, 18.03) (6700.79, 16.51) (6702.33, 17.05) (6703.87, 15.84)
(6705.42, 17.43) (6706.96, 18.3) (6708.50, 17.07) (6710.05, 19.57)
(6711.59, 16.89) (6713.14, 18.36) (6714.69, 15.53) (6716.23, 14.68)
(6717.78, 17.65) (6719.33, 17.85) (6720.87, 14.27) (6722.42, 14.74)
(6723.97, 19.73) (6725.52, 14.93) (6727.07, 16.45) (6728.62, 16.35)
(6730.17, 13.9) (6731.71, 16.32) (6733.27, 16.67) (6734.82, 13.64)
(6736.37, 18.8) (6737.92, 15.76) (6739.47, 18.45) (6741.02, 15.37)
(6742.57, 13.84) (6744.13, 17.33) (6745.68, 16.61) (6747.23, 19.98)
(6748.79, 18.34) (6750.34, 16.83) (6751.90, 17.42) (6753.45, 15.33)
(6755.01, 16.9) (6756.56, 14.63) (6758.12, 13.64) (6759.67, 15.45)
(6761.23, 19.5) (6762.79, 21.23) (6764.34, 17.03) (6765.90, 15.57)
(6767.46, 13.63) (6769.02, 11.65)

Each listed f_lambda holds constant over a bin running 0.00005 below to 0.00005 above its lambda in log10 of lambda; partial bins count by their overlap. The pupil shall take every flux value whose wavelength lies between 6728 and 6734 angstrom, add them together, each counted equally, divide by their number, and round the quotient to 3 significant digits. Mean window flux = 15.8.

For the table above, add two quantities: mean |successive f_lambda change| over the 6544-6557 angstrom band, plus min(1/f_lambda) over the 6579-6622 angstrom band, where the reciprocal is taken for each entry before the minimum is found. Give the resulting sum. 3.7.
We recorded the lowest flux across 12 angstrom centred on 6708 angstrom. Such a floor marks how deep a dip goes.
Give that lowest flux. 15.84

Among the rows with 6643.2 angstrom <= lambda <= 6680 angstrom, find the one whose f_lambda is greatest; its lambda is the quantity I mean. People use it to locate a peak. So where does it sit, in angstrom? 6665.39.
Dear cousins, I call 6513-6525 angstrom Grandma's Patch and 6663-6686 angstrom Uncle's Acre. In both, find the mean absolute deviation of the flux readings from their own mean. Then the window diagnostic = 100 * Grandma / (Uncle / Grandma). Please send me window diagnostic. 299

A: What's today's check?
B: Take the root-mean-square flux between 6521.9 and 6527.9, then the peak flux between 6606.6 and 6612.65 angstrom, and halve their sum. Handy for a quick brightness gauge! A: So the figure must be 17.2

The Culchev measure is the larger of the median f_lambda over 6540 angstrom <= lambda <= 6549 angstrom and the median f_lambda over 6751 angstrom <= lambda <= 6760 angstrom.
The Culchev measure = 15.4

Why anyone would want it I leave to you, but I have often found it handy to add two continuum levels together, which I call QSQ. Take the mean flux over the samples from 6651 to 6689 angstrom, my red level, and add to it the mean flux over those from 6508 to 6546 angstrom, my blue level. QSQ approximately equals 30.7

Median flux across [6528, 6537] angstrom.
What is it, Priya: 14.2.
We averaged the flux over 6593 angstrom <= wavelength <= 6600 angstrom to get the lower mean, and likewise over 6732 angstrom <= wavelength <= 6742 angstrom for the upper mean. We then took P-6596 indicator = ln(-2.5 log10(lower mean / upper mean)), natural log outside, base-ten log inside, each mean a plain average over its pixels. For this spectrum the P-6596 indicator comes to -1.5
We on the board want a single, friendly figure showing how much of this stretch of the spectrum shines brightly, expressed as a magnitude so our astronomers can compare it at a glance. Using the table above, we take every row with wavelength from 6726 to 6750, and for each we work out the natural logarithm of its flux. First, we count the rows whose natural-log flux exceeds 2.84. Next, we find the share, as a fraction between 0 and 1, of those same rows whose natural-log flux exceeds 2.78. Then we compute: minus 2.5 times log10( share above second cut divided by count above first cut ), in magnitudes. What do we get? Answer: 2.2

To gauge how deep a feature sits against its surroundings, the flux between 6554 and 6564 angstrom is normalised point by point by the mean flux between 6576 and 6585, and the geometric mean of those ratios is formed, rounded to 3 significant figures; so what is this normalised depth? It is 1.05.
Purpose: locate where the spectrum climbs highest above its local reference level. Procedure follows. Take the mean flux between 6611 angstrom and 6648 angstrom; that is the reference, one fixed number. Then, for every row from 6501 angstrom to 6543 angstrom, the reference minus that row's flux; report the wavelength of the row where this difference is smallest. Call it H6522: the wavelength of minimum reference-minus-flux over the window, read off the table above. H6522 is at 6522.67 angstrom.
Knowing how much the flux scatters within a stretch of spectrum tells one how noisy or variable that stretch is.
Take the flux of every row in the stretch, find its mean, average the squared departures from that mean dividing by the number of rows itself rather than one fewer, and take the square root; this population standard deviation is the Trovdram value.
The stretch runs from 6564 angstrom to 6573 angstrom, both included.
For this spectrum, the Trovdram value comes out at 1.6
